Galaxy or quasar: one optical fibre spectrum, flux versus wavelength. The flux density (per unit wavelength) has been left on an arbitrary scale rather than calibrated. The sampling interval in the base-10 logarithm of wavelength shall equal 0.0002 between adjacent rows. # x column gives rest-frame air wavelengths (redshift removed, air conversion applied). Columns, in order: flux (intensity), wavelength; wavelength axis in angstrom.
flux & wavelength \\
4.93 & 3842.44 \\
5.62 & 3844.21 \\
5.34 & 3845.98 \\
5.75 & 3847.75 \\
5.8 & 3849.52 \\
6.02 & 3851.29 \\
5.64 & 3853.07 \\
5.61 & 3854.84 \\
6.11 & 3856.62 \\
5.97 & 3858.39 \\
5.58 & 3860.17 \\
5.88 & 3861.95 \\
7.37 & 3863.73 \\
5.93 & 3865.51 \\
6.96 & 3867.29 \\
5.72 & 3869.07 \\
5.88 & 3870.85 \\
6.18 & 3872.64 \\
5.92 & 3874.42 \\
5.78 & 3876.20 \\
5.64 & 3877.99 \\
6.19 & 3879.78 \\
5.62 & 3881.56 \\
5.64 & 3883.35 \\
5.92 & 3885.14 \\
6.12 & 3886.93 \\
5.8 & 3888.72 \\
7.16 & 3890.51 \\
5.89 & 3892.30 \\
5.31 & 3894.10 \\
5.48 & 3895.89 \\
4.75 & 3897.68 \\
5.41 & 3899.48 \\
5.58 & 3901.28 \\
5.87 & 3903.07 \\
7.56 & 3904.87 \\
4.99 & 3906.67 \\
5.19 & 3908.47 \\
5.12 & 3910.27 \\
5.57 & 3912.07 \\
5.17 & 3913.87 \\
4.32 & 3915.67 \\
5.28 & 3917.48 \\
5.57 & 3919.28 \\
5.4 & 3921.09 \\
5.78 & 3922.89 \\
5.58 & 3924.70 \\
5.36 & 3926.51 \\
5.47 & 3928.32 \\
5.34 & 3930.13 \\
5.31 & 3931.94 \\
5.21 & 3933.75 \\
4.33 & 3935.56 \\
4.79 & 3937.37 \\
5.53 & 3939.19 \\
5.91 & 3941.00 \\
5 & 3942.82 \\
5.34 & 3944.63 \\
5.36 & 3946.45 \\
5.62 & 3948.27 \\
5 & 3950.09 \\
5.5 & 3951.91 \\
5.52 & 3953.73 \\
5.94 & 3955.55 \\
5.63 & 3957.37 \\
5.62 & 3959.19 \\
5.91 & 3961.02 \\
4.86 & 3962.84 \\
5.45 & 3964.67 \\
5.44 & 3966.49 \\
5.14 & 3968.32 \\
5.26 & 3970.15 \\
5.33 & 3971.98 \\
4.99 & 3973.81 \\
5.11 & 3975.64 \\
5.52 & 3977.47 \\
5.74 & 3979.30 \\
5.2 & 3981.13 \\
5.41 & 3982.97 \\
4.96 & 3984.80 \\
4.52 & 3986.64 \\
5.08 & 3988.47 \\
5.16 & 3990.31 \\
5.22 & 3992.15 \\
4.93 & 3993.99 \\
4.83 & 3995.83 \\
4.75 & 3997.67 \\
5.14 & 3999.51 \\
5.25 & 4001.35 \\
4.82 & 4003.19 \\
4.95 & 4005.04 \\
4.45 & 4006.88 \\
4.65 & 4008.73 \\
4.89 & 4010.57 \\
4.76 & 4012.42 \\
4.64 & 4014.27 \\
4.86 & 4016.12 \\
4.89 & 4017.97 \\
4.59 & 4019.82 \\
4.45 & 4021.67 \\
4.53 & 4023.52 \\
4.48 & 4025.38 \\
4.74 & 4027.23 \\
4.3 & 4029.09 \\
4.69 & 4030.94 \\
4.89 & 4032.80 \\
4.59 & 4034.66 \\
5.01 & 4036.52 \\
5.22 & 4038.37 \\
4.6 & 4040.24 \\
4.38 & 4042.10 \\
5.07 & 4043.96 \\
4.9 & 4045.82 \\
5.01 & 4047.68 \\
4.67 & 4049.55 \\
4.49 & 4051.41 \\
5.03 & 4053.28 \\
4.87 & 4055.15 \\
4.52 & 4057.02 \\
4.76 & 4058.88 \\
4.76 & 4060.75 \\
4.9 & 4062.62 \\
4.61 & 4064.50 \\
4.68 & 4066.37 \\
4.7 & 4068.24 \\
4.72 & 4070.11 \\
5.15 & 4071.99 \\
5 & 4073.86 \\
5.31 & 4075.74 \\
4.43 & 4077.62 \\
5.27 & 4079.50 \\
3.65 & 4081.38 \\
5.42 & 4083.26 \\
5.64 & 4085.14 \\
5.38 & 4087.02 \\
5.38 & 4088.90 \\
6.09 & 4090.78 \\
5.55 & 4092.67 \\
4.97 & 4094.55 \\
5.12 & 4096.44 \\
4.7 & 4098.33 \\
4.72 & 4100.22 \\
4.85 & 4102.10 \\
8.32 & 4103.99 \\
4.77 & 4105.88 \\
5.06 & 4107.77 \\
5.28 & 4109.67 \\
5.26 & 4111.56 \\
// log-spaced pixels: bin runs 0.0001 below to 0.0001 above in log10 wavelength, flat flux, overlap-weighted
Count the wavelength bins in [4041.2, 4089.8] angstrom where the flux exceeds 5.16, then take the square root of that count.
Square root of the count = 2.4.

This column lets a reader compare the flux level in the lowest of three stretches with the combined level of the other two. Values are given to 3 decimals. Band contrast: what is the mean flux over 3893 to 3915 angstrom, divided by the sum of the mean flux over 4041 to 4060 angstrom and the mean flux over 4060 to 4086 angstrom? 0.570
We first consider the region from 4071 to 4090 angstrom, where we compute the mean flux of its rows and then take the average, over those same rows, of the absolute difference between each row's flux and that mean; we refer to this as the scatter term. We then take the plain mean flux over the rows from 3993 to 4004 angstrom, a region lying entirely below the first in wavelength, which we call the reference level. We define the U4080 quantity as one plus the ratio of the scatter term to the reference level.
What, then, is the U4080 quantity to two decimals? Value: 1.09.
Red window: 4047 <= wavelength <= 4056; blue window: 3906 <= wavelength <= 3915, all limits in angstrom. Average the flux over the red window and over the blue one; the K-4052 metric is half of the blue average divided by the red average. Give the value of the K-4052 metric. 0.541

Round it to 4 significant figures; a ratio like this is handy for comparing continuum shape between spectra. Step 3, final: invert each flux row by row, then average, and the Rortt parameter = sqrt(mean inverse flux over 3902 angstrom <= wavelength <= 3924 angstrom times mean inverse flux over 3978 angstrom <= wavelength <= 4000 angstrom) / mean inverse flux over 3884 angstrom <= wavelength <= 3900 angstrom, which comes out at 1.090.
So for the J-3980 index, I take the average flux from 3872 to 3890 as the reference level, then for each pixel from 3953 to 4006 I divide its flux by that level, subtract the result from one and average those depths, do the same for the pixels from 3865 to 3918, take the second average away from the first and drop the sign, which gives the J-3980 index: 0.085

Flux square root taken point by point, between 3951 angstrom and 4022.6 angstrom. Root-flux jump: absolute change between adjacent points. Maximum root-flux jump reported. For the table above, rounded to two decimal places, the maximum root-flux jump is 0.23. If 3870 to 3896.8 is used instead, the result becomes 0.27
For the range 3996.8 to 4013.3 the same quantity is 0.12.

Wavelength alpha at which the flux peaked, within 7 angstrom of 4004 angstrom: 4001.35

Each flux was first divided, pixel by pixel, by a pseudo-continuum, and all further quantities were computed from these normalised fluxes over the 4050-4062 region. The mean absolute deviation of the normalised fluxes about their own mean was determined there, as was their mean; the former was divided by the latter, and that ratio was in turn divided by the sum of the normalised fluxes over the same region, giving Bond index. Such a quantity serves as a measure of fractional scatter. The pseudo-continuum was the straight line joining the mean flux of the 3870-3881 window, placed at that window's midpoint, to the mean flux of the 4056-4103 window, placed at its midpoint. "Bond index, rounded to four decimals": 0.0061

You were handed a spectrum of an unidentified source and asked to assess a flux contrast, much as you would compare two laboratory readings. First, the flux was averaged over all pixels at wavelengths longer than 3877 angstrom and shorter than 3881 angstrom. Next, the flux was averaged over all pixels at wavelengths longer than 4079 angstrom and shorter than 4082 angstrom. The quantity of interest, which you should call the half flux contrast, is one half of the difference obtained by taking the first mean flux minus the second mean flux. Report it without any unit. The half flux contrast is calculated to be 0.73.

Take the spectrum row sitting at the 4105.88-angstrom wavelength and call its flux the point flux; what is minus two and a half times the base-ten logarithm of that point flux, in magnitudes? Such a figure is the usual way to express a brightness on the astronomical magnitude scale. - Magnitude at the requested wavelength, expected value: -1.70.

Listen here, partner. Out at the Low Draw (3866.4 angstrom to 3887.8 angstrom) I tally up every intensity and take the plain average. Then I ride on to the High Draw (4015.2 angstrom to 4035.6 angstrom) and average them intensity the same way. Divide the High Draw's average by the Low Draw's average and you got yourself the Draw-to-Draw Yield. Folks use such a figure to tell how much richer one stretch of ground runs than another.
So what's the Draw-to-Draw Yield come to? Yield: 0.78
